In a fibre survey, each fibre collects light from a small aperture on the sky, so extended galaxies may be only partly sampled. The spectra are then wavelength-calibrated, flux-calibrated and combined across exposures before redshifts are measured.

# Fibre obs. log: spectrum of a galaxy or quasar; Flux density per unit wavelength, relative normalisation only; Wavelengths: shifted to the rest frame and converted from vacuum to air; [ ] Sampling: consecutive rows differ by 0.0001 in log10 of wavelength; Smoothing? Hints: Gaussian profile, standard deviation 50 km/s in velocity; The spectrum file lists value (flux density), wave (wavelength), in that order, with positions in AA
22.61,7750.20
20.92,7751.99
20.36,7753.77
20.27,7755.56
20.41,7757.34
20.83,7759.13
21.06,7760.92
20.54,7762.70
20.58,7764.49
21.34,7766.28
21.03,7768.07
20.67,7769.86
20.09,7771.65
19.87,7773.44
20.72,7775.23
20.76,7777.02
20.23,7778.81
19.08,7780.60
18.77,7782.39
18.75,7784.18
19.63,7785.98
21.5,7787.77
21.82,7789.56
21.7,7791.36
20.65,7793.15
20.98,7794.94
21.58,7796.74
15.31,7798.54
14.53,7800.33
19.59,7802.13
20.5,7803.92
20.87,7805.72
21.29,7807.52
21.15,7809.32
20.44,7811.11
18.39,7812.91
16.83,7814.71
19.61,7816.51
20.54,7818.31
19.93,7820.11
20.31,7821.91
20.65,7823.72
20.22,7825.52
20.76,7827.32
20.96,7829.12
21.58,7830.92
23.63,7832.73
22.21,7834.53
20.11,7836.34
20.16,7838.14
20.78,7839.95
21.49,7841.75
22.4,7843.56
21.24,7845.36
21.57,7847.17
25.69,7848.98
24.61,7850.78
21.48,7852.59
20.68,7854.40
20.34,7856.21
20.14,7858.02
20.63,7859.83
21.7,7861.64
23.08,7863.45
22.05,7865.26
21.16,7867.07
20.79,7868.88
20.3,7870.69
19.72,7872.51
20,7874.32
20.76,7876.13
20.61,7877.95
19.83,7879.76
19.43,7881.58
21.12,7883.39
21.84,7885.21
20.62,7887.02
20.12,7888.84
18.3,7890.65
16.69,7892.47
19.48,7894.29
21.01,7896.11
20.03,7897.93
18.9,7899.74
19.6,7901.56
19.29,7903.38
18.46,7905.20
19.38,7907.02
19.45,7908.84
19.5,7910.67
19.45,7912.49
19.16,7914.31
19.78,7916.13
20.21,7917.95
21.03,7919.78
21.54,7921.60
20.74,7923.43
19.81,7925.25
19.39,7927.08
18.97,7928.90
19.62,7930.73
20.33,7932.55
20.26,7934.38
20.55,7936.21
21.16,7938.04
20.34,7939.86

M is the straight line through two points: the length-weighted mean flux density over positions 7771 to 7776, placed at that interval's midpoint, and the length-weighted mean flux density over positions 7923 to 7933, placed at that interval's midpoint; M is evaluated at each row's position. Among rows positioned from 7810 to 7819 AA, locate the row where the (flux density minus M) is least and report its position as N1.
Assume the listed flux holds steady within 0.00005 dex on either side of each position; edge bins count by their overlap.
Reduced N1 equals 7814.71 AA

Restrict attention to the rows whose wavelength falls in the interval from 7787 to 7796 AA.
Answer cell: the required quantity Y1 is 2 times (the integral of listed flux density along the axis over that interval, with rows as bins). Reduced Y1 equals 384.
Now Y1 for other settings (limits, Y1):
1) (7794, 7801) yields 255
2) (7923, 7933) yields 395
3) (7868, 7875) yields 283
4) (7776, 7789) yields 517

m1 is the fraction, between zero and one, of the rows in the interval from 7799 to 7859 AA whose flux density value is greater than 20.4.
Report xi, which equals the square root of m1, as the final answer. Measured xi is 0.80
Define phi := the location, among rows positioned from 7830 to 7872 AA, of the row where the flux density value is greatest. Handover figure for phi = 7848.98 AA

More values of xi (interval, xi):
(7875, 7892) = 0.75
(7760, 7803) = 0.76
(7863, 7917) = 0.58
